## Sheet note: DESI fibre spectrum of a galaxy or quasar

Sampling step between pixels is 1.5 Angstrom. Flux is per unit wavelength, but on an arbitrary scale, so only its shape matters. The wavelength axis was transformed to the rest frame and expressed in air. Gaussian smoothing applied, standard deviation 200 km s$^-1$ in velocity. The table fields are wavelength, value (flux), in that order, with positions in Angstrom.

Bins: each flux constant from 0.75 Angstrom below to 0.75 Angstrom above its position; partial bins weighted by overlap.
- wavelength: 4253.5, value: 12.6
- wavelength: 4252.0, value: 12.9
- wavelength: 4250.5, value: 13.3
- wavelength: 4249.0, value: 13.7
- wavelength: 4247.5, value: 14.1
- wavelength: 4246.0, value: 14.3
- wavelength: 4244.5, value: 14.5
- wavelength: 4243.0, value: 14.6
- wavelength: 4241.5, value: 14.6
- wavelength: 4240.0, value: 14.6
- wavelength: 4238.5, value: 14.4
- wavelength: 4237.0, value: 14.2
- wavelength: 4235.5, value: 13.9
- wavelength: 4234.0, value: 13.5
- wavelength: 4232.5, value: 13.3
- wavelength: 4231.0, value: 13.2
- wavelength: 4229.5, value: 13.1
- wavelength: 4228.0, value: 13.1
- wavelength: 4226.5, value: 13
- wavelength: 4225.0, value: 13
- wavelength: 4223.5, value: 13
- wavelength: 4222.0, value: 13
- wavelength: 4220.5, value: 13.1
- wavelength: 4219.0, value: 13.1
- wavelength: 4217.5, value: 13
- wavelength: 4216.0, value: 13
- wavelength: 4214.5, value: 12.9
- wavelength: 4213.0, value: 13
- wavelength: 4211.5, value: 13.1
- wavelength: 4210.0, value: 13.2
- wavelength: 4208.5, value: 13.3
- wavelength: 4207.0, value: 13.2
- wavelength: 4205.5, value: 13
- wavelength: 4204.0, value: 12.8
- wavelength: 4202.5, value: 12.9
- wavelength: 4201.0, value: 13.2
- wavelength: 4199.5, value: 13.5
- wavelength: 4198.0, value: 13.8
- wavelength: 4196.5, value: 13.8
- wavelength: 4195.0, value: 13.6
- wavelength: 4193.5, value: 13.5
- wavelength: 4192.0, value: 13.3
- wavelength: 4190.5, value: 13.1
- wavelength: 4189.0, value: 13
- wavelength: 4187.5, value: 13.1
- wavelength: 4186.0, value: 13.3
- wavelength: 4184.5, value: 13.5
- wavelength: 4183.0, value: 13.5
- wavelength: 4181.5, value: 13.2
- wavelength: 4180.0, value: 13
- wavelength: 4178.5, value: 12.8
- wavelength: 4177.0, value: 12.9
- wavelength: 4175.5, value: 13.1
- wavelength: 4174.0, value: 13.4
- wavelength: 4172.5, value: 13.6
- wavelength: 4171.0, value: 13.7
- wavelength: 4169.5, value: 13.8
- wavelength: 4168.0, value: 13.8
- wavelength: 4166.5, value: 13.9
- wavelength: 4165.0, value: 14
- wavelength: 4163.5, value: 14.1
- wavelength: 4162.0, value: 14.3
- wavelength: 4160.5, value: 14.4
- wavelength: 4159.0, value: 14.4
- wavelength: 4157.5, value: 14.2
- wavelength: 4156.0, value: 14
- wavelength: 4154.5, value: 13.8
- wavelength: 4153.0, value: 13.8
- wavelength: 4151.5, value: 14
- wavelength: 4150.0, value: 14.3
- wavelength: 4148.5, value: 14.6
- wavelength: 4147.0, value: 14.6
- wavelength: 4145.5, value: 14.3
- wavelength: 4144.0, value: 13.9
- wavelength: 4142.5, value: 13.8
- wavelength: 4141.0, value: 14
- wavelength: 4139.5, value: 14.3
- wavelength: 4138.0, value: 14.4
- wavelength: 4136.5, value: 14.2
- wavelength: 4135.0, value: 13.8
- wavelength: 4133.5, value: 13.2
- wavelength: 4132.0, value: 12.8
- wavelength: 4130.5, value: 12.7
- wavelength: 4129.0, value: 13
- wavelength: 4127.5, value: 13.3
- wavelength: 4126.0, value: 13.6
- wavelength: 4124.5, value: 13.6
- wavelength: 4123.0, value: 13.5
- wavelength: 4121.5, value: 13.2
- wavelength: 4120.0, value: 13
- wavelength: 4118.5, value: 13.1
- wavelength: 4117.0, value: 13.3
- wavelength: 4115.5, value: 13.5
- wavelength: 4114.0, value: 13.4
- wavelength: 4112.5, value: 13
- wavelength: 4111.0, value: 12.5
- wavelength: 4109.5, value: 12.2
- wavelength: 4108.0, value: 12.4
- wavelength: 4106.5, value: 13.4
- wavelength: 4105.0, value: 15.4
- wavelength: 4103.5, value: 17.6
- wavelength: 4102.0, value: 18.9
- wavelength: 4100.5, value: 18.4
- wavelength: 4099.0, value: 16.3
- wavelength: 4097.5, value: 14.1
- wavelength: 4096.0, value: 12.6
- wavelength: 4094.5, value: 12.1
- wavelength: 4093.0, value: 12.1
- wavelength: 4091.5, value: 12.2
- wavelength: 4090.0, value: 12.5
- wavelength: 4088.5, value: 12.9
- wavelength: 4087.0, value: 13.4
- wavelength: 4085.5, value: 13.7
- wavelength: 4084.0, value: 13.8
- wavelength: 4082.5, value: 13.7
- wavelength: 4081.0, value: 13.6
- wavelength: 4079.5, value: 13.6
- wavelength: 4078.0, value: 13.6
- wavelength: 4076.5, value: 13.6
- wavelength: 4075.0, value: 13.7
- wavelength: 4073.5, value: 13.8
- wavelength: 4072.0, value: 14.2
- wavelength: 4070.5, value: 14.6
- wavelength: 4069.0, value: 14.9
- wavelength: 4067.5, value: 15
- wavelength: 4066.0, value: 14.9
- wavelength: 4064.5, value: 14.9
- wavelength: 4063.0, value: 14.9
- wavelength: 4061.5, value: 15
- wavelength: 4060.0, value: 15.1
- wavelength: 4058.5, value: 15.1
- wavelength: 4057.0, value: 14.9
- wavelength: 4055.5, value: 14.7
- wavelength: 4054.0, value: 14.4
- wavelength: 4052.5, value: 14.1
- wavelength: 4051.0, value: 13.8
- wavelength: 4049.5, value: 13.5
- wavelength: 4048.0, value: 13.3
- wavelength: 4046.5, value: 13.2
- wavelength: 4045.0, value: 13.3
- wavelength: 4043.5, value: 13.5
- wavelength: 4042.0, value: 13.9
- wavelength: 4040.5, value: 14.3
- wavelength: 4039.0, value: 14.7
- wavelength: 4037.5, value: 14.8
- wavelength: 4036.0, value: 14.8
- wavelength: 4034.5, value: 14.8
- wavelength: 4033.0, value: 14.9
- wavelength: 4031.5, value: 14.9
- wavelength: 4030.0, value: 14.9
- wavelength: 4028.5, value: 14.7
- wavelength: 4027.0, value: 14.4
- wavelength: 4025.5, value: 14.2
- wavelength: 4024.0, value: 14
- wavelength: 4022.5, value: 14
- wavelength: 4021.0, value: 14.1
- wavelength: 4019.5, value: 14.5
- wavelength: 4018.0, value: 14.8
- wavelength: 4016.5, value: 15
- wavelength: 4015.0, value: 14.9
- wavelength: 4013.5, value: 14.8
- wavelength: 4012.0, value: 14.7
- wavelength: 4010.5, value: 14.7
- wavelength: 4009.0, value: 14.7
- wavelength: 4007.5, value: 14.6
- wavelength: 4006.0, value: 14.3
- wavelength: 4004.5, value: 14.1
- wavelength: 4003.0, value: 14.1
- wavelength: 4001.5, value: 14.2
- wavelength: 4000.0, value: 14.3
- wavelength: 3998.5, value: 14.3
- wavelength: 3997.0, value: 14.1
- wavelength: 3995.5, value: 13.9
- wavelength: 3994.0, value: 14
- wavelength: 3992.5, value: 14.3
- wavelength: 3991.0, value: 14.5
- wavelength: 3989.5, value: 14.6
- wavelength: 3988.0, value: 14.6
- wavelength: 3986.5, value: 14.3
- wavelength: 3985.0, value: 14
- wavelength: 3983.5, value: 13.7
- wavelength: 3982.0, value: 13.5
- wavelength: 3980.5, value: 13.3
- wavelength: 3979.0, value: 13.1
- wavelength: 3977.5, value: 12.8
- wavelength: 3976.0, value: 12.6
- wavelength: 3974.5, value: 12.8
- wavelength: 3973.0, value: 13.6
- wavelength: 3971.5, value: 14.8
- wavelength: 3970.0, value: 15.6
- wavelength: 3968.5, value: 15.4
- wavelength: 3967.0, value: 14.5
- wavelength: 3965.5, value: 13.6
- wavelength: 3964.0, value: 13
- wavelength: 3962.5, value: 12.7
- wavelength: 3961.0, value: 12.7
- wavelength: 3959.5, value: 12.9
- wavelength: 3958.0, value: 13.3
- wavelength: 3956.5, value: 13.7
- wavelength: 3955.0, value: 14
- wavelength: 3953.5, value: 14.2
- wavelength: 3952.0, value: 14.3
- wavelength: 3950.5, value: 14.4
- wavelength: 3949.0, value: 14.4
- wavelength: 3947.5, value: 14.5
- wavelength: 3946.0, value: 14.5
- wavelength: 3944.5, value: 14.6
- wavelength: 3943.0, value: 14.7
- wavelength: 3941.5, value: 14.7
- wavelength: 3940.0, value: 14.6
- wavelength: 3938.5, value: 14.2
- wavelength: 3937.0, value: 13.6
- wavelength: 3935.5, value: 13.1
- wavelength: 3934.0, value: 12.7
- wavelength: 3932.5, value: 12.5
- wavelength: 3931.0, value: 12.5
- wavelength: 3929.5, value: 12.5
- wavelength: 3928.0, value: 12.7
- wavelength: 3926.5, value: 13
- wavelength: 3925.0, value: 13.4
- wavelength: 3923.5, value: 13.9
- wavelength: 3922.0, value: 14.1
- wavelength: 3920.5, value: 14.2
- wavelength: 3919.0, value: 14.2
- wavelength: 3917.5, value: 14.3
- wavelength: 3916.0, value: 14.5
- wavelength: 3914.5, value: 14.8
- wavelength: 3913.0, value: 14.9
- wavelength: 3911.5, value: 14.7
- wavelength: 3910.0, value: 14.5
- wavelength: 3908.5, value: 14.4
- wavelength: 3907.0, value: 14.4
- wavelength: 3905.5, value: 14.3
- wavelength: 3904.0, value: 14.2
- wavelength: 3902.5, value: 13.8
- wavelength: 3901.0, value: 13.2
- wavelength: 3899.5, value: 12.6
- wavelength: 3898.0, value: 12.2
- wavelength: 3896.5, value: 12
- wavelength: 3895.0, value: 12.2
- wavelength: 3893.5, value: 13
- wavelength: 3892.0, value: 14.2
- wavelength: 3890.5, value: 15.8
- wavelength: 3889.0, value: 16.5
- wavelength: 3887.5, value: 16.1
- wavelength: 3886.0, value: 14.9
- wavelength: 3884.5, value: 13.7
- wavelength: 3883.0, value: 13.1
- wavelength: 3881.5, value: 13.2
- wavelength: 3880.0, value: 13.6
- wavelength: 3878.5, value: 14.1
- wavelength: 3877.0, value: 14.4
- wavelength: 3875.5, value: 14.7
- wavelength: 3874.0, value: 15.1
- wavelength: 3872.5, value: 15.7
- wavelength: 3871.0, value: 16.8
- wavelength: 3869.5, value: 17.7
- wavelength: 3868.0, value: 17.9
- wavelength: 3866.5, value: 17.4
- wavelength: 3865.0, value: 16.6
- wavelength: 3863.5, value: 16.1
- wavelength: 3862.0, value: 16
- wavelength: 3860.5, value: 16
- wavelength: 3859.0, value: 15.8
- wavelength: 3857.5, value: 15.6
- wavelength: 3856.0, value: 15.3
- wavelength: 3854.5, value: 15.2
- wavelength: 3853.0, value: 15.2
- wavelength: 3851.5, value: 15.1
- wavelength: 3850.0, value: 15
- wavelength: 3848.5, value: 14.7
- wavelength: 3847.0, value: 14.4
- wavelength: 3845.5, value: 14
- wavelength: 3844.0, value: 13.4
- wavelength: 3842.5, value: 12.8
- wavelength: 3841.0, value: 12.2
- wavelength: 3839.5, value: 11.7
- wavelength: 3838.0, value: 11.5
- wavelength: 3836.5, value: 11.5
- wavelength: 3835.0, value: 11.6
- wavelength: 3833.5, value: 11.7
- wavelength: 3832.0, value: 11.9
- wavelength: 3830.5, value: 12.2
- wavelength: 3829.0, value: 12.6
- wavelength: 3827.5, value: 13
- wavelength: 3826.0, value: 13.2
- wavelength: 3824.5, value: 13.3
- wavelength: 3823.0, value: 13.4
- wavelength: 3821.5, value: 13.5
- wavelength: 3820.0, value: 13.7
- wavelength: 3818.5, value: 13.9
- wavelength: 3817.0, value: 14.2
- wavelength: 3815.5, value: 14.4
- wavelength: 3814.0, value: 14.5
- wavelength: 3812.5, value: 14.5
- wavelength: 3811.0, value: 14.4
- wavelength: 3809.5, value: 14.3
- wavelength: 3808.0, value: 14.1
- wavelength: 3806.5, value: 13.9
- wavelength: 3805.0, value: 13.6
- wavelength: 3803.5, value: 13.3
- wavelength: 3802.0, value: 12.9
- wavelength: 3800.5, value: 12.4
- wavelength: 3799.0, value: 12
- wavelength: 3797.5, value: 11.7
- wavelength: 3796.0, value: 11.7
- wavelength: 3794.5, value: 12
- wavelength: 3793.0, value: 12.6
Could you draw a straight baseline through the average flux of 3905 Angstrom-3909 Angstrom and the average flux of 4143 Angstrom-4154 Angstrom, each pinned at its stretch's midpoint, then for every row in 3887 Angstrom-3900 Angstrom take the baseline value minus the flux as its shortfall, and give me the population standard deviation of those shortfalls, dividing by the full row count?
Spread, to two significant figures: 1.7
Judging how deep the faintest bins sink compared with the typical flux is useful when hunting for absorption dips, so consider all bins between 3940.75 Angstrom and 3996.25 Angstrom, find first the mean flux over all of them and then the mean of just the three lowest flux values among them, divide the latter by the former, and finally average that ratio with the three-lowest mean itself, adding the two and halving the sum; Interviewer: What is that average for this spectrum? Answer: 6.8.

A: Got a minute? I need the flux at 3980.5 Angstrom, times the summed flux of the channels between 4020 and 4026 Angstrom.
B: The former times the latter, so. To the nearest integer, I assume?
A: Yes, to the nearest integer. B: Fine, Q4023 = 749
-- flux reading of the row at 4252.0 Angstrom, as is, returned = 12.9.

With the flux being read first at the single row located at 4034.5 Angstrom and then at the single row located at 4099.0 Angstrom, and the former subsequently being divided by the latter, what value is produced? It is 0.91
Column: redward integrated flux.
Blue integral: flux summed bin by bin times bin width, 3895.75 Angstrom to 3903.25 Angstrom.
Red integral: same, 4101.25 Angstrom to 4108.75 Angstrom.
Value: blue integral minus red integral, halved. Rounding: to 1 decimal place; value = -10.4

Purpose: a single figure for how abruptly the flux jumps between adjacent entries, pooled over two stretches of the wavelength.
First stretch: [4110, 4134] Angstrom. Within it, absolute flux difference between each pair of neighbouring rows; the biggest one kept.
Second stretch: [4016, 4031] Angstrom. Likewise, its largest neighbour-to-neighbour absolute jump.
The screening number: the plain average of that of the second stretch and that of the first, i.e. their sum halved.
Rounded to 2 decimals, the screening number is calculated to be 0.45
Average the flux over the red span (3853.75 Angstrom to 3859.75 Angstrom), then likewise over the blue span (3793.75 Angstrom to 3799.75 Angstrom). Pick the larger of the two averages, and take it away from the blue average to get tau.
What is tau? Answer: -3.6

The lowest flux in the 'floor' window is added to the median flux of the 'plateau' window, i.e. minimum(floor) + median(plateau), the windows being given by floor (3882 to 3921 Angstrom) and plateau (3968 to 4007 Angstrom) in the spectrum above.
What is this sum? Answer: 26.1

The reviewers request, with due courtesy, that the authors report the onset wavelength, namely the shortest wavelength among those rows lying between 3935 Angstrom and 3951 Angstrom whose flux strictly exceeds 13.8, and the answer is 3938.5 Angstrom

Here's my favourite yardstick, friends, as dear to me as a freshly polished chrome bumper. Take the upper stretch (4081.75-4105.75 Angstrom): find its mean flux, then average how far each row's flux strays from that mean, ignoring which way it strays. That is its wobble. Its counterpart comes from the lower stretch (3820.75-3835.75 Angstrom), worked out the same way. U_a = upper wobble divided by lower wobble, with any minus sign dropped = 2.9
